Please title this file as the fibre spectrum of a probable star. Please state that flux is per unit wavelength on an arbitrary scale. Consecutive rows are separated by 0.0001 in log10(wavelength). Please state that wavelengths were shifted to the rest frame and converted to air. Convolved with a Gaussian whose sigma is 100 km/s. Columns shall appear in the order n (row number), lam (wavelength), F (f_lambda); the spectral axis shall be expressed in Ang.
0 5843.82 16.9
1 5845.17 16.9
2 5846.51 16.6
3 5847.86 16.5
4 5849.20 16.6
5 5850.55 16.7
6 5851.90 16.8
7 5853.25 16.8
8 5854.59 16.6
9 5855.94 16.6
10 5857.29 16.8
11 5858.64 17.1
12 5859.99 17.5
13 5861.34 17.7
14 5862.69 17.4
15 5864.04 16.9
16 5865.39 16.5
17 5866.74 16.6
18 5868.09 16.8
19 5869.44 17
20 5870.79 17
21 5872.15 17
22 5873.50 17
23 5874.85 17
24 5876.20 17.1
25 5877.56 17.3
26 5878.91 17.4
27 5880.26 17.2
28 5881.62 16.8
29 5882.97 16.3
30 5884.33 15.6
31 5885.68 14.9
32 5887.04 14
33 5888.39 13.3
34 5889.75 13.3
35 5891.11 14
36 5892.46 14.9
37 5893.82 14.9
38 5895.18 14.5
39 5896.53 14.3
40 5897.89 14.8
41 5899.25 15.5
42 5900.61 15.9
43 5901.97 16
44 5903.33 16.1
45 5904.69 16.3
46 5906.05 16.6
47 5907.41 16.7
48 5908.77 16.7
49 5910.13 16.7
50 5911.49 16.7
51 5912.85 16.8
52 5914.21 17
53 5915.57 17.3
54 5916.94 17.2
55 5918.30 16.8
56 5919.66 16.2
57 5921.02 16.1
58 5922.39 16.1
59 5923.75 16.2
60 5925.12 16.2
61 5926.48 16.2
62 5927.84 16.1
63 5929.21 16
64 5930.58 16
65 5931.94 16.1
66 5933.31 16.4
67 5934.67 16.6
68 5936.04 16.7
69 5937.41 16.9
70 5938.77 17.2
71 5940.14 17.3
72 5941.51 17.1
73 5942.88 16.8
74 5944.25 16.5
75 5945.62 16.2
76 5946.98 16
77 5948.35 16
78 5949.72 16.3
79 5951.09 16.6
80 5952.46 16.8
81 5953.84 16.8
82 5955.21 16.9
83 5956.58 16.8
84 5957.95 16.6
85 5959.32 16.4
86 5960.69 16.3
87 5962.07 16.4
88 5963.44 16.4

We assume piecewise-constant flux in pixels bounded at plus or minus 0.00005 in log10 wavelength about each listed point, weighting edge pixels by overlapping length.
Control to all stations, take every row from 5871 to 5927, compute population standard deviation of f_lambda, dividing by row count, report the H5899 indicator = 1.12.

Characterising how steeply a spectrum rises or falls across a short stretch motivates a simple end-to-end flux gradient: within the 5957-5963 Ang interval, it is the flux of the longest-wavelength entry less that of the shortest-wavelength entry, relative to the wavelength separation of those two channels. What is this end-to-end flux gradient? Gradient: -0.05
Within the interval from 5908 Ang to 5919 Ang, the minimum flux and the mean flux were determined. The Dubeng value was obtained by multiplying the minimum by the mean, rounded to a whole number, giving 282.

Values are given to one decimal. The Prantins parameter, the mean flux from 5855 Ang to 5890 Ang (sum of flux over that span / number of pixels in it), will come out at 16.5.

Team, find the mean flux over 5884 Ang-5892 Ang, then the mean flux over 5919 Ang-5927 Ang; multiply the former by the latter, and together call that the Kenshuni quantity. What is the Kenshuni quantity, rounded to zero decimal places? 229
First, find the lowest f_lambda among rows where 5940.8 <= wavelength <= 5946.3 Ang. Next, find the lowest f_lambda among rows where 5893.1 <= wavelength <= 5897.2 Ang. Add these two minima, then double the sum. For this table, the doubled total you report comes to 61.0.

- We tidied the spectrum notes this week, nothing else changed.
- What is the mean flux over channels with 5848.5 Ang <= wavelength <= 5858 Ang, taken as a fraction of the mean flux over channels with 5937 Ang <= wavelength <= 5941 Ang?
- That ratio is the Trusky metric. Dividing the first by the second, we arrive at 0.97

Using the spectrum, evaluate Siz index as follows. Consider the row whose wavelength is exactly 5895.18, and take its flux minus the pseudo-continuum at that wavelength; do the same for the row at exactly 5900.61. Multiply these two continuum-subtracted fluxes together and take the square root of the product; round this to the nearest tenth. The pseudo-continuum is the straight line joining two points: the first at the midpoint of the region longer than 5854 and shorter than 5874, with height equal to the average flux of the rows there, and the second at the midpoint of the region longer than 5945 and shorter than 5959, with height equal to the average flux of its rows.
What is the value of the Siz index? 1.4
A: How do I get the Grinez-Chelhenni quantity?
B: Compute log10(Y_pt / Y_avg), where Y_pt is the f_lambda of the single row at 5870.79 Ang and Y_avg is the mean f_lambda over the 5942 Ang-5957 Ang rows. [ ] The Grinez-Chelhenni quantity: 0.012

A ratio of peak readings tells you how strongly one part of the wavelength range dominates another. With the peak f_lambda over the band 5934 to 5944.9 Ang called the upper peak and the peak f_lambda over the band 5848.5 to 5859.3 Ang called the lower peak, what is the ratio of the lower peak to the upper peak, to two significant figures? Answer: 0.99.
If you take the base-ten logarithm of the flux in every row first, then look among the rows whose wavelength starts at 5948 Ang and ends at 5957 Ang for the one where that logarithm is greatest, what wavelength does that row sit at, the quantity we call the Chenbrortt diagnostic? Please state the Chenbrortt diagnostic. 5955.21 Ang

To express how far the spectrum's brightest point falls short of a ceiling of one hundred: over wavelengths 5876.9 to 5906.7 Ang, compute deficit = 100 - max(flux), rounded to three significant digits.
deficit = 82.6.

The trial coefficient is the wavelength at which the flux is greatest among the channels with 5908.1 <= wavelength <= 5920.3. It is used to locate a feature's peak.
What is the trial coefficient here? 5915.57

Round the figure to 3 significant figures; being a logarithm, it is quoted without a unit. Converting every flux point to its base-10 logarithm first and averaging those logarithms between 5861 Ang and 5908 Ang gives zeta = 1.20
